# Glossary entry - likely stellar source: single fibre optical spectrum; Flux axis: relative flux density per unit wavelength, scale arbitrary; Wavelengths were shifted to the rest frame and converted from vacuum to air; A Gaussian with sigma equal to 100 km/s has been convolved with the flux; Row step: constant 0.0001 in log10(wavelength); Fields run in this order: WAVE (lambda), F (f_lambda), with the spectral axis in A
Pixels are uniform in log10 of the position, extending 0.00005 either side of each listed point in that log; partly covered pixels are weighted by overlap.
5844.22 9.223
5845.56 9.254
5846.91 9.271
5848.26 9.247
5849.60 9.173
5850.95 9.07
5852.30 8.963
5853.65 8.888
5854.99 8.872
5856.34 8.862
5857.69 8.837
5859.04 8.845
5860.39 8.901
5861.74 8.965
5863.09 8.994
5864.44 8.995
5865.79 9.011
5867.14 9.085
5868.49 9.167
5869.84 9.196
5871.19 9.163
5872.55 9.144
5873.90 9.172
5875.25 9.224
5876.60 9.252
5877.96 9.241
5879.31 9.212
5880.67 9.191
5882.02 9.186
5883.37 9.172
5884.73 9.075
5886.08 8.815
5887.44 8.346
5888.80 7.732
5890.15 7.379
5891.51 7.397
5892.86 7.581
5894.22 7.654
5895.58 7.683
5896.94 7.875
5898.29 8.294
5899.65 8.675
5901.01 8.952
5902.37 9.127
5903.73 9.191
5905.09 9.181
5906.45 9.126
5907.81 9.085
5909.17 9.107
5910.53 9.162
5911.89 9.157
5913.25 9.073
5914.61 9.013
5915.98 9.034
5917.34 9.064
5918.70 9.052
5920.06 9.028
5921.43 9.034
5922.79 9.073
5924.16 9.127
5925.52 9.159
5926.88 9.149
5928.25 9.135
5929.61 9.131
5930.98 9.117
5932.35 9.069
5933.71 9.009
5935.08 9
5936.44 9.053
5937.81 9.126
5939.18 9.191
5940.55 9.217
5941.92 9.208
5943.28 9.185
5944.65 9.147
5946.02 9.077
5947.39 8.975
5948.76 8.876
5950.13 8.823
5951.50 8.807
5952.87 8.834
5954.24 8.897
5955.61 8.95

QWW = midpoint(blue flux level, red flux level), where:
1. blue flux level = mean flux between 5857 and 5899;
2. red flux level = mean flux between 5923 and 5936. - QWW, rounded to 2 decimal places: 8.90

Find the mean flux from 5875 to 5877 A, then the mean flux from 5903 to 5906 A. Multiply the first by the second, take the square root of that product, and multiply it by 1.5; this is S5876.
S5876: 13.82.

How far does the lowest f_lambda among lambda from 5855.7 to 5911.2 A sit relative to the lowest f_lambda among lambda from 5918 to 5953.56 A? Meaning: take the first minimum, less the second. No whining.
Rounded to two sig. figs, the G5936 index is -1.4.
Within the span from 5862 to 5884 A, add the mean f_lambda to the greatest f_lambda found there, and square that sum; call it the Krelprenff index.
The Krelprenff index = 339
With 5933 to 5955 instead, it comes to 333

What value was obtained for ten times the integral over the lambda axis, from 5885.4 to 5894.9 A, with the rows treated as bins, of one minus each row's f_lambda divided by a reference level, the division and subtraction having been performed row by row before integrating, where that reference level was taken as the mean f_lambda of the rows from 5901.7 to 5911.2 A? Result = 13.5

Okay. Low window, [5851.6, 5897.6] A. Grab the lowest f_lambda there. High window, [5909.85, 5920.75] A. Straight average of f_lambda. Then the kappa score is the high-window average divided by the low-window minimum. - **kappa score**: 1.23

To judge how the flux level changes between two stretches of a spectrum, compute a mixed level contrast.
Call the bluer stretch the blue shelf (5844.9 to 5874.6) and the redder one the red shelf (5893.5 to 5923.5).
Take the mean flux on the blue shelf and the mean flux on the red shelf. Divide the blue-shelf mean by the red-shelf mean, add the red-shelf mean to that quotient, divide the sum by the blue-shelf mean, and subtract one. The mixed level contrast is 0.09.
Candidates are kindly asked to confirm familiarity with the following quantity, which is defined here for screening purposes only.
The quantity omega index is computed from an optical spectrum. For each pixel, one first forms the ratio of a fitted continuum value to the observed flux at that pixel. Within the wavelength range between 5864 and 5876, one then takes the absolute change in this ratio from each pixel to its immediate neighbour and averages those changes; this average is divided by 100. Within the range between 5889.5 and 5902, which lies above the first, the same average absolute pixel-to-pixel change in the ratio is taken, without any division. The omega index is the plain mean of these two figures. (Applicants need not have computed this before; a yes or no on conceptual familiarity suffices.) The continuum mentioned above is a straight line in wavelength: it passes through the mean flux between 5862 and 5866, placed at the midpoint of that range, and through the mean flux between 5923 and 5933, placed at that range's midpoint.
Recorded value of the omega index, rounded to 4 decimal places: 0.0133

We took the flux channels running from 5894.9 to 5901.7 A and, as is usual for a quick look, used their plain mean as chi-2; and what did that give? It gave 8.30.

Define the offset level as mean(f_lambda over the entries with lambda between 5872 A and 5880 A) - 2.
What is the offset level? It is 7.21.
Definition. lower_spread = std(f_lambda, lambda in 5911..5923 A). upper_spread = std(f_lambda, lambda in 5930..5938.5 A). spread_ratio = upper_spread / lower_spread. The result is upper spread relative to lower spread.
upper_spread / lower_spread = 1.2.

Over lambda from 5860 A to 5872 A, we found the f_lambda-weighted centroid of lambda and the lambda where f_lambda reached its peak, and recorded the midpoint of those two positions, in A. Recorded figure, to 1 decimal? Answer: 5867.8 A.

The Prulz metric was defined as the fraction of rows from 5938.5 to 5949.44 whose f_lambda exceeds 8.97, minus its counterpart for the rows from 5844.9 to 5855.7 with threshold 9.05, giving 0.25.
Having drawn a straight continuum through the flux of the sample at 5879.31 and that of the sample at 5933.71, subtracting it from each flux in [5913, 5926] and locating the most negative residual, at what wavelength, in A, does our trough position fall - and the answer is 5914.61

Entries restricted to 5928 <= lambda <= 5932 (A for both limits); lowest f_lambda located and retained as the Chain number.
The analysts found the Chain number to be 9.117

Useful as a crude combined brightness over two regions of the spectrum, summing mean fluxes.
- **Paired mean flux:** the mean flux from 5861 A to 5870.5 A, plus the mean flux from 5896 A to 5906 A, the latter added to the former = 17.8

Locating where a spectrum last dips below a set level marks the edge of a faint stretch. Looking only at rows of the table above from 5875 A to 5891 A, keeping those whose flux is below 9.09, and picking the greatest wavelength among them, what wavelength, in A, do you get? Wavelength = 5890.15 A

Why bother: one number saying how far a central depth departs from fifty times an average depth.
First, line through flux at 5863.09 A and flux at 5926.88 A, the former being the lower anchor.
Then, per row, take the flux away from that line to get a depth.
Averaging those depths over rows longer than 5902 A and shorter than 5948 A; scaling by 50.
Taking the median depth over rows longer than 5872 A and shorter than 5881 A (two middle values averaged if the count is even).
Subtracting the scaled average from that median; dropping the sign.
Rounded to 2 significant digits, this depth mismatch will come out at 2.1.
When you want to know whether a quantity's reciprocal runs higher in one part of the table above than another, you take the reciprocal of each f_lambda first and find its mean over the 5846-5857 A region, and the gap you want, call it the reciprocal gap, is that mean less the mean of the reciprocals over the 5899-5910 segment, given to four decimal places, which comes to 0.0001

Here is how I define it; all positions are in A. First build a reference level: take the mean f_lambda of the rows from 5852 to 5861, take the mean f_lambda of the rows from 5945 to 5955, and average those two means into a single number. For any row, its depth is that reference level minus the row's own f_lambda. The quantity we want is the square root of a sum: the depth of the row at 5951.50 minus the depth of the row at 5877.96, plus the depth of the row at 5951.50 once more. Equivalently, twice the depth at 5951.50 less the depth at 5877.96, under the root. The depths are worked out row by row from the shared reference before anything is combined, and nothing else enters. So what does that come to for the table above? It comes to 0.7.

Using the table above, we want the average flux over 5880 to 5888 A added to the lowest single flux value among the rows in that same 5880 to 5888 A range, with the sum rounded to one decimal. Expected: 17.3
